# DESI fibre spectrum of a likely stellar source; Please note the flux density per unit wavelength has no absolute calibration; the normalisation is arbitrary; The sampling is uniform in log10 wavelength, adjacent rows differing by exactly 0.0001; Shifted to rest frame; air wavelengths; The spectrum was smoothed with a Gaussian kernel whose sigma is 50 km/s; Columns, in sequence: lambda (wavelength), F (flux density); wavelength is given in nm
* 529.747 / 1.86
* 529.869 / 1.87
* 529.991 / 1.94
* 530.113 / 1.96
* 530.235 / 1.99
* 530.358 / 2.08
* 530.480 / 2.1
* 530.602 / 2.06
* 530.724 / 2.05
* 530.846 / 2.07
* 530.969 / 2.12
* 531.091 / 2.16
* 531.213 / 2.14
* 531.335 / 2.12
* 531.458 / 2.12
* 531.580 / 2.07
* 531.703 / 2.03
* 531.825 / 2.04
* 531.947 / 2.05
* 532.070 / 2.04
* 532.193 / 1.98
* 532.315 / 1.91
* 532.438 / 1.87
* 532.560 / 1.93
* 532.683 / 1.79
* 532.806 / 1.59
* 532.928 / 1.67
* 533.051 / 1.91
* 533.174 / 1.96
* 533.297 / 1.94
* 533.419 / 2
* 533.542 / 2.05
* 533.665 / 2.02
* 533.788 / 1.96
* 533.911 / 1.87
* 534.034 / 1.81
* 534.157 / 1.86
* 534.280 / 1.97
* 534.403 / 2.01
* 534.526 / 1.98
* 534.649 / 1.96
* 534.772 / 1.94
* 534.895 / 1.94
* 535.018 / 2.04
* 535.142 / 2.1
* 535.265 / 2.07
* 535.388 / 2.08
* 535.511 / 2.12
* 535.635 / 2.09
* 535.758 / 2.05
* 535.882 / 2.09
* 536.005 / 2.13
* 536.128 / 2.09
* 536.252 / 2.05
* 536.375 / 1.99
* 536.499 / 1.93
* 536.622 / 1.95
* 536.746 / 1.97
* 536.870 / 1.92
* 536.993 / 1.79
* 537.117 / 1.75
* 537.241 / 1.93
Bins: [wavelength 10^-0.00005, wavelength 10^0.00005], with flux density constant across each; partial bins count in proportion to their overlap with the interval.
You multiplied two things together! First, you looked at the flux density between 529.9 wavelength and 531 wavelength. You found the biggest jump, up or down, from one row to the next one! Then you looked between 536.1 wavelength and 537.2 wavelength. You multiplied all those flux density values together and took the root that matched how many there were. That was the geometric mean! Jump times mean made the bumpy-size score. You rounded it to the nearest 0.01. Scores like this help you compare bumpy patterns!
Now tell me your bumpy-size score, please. 0.17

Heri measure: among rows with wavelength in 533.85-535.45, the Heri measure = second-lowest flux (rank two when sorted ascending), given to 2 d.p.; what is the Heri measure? 1.86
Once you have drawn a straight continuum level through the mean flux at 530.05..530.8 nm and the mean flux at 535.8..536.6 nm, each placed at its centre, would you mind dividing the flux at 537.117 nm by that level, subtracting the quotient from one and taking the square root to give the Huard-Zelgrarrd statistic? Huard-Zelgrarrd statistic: 0.38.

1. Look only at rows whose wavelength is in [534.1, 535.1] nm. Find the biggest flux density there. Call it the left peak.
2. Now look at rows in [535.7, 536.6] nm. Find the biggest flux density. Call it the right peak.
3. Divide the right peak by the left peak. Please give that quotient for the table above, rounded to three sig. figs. 1.04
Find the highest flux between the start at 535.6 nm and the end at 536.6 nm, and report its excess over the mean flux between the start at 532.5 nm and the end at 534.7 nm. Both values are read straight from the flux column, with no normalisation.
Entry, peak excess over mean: 0.23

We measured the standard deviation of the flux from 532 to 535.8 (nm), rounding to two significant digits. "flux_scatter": 0.12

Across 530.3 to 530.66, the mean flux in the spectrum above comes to 2.08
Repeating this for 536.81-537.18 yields 1.82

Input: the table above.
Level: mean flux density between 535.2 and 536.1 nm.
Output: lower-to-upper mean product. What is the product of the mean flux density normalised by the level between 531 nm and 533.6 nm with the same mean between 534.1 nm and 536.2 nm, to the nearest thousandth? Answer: 0.916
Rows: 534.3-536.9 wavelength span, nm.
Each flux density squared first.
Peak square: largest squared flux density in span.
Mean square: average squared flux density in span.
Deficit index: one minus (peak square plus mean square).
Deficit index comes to -7.6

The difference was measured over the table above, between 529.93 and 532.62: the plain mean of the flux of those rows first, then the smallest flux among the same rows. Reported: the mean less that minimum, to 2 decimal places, 0.17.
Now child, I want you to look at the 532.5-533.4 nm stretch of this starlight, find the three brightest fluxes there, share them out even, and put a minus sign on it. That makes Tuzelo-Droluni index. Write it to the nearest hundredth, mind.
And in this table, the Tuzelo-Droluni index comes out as -1.94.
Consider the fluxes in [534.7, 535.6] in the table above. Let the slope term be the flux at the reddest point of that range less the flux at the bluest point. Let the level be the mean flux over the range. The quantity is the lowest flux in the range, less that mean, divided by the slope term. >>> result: -0.6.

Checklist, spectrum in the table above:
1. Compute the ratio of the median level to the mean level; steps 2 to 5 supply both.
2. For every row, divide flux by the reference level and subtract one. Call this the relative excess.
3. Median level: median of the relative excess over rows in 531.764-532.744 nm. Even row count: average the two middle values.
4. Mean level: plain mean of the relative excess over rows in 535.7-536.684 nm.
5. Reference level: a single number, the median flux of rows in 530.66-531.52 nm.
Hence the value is 1.9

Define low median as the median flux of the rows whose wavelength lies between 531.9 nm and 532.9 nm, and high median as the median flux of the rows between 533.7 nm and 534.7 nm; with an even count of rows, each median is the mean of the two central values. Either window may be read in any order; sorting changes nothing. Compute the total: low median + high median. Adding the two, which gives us 3.88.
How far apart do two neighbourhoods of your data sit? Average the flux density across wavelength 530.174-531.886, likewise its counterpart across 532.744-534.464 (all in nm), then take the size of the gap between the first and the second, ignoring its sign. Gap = 0.18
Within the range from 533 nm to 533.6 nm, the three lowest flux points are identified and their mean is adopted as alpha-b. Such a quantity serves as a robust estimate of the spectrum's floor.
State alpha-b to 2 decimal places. 1.94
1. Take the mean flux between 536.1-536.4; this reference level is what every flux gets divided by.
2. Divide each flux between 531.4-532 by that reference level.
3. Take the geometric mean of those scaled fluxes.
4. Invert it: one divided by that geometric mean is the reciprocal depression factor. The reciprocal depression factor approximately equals 0.99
